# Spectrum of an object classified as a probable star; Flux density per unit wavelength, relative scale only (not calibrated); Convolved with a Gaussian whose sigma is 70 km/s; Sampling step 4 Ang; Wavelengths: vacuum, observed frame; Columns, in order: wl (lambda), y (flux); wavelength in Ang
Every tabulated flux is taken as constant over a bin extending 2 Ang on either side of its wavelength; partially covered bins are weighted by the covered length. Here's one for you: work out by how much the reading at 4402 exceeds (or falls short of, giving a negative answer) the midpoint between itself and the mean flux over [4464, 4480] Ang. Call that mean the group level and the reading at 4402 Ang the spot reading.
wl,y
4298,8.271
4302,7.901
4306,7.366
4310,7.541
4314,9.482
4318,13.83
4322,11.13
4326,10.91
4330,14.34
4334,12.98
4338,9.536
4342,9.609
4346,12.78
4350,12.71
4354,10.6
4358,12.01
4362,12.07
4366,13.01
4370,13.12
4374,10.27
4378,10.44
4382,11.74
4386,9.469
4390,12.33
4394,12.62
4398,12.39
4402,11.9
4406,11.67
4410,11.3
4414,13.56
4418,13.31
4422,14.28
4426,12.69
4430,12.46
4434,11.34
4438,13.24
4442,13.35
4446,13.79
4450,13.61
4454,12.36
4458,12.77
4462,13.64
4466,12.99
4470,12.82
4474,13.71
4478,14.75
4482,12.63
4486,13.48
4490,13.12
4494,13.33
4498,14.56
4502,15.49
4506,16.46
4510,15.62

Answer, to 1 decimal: -0.8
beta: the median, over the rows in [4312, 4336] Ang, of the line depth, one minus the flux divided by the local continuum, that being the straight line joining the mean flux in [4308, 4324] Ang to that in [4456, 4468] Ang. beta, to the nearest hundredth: -0.12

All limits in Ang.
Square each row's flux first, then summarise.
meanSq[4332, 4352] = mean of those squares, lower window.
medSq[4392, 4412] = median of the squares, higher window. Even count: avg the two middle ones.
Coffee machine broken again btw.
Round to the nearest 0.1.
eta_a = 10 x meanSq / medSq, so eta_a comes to 9.6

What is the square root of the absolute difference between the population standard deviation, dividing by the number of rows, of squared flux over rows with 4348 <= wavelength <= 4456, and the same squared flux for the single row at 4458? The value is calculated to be 11.6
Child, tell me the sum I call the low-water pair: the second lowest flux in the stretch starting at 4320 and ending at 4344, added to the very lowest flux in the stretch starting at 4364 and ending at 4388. 19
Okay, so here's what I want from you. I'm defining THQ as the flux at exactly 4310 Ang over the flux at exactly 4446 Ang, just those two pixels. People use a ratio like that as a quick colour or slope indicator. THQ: 0.55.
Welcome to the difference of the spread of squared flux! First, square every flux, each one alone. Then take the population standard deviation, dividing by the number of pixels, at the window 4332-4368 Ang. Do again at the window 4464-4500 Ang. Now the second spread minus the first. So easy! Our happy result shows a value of -11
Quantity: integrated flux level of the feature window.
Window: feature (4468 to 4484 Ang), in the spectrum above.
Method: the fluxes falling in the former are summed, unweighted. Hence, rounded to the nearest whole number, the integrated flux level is 54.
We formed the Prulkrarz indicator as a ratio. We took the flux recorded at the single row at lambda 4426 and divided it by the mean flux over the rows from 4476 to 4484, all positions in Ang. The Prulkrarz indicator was 0.93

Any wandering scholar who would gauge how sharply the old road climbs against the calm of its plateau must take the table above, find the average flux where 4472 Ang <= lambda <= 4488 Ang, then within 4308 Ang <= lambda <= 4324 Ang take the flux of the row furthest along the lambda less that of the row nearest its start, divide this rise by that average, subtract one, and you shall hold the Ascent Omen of -0.74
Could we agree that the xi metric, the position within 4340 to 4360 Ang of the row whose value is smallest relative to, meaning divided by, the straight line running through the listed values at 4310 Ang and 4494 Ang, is 4342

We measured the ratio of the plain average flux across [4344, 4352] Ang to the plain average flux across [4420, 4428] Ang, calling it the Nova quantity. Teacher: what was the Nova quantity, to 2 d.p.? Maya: 0.95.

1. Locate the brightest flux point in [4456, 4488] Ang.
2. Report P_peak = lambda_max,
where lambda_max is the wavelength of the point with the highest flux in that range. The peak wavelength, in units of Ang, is 4478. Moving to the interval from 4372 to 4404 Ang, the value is 4394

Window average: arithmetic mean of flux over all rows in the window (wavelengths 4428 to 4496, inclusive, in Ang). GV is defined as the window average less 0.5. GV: 12.6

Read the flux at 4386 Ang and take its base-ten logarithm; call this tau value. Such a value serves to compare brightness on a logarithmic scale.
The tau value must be 0.98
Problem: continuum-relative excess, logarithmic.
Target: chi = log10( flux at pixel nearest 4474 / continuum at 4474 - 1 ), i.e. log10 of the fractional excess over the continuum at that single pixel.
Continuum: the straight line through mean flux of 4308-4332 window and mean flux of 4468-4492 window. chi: -1.55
